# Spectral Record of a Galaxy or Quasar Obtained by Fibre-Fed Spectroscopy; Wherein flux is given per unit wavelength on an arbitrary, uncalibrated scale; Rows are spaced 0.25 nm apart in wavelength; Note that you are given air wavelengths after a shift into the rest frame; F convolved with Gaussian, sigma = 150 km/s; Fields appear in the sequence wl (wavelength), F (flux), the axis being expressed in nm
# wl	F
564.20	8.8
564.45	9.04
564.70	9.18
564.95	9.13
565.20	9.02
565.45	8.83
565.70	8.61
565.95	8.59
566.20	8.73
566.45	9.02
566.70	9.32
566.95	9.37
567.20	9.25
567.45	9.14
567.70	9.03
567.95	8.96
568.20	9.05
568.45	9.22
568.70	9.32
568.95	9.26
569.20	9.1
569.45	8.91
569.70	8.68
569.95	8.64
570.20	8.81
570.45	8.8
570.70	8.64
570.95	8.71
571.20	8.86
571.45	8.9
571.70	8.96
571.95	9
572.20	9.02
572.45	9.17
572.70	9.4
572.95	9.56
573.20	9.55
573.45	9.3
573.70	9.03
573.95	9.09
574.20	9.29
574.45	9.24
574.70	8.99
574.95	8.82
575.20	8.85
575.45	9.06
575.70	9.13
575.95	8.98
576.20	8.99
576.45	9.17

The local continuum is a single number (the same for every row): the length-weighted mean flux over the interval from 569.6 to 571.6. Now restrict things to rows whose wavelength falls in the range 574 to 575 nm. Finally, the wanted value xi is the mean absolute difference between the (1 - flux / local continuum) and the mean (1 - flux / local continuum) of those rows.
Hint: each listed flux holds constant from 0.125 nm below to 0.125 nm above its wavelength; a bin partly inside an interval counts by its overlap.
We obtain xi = 0.021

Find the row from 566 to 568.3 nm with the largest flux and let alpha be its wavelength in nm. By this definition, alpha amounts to 566.95 nm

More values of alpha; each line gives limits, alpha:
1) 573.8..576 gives 574.20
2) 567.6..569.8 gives 568.70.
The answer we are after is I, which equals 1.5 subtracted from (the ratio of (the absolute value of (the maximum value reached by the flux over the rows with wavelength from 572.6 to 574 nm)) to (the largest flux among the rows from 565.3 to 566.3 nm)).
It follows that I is -0.42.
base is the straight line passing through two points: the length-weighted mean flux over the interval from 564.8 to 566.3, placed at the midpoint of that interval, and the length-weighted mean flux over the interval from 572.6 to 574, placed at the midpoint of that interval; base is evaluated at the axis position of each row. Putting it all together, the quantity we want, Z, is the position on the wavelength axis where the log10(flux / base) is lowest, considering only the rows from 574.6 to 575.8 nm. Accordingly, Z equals 574.95 nm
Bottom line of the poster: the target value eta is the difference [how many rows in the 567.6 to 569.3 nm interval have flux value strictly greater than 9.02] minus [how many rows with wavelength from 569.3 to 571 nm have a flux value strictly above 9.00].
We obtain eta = 6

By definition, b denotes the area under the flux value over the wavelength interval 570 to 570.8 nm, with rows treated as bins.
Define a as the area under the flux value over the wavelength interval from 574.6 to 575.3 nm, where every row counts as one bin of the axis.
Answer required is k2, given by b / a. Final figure 1.12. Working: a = 6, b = 7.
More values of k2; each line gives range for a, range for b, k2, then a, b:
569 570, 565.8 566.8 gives 1.00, 9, 9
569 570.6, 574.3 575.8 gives 0.96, 14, 14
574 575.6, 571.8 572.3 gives 0.31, 14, 5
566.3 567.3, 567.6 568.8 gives 1.19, 9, 11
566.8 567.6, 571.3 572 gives 0.85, 7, 6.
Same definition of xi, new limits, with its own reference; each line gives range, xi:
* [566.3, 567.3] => 0.013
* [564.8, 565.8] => 0.020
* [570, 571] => 0.007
